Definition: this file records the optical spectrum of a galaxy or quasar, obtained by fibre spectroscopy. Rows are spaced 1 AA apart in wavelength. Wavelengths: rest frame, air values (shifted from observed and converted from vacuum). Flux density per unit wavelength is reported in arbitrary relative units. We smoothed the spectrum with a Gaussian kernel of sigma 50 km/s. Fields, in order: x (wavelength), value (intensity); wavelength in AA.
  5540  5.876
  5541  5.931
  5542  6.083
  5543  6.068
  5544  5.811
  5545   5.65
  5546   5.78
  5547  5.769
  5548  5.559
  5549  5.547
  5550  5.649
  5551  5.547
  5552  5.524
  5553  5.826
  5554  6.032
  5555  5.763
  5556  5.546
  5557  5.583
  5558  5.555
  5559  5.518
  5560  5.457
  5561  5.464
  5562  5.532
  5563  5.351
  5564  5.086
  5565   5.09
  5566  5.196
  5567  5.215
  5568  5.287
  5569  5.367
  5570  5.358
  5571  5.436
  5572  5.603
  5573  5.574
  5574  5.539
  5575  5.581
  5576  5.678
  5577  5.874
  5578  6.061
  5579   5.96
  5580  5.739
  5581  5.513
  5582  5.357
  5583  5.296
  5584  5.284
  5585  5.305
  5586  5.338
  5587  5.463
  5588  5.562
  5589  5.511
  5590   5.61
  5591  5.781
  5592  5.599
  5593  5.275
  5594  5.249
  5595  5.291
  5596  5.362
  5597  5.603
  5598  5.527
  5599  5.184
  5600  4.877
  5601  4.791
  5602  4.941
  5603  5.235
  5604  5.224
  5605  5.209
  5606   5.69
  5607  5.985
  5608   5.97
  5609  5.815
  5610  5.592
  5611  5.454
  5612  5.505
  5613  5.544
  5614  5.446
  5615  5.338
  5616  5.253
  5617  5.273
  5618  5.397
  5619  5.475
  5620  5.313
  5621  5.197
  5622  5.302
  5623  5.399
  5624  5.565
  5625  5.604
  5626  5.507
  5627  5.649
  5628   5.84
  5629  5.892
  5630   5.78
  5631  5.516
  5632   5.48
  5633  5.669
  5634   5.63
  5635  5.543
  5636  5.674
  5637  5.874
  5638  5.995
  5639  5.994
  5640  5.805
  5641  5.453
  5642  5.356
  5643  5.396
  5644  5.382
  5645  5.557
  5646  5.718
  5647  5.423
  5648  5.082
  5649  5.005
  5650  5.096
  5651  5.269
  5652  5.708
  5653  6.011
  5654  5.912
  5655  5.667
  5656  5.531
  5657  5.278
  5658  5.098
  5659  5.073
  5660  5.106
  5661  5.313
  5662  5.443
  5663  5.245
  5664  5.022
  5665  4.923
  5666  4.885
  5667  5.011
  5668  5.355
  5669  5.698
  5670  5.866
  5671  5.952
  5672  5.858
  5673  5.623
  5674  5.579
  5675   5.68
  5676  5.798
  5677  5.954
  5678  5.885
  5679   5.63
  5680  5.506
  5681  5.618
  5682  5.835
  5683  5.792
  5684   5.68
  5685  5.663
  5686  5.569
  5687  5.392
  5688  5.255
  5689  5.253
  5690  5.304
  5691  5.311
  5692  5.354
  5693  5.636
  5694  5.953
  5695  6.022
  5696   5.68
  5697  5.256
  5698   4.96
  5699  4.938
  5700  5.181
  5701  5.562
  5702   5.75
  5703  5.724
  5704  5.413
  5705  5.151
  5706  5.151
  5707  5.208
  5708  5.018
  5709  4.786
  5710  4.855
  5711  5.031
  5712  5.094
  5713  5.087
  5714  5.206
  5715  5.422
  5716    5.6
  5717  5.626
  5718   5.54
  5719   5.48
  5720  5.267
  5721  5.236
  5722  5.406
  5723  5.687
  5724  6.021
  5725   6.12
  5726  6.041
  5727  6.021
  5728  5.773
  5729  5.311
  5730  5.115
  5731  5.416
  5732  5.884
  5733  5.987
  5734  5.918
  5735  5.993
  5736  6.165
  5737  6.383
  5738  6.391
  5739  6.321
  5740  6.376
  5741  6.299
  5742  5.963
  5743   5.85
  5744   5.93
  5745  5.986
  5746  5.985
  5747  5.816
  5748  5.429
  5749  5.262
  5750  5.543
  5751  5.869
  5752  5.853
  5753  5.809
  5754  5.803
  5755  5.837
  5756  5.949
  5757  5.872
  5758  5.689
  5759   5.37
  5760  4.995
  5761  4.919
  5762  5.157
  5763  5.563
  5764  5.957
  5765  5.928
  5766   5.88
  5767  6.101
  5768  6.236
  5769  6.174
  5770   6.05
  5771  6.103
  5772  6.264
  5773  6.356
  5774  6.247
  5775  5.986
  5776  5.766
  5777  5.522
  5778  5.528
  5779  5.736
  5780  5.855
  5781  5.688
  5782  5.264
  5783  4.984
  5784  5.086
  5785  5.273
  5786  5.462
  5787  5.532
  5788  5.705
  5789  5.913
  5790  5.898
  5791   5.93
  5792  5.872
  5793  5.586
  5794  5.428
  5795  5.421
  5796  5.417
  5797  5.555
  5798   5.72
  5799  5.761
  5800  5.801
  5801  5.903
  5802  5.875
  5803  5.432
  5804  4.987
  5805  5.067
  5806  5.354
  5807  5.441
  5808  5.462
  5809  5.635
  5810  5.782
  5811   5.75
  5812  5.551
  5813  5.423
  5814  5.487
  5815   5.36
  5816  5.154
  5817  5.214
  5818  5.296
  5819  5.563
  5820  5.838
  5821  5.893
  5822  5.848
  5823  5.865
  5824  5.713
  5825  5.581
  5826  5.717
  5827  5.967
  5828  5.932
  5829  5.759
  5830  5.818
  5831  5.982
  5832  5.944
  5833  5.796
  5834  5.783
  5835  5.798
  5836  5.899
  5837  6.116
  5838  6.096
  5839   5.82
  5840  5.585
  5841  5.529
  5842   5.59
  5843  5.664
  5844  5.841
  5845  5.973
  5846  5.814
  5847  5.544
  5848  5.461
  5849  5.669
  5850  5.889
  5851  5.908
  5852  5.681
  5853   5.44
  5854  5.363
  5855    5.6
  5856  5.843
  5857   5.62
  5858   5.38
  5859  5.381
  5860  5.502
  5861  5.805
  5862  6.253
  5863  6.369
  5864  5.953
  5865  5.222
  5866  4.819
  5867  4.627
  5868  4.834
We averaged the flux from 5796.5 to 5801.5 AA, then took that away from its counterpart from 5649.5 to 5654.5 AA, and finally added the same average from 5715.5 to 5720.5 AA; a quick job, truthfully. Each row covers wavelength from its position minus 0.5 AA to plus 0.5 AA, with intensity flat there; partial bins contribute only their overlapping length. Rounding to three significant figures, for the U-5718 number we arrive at 5.35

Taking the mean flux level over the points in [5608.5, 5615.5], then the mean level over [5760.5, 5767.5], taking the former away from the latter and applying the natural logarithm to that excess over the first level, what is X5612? -2.2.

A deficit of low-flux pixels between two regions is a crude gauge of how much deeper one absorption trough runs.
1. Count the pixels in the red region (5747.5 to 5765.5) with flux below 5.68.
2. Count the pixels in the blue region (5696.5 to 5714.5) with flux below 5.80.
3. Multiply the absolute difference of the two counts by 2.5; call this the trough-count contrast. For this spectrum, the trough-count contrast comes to 25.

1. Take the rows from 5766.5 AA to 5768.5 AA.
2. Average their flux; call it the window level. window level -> 6.2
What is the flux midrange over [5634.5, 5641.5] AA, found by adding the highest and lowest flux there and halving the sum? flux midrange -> 5.7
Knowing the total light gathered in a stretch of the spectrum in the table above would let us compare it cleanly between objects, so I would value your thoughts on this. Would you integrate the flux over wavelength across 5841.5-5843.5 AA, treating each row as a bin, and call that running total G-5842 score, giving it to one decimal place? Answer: 11.3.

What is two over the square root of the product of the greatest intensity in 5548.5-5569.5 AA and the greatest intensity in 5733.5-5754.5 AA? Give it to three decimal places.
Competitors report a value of 0.322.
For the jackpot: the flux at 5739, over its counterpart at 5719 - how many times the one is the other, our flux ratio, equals 1.15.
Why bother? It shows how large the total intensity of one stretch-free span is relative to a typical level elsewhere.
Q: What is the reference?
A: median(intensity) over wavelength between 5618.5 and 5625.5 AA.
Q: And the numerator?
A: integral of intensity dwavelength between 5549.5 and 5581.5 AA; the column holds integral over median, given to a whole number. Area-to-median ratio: 33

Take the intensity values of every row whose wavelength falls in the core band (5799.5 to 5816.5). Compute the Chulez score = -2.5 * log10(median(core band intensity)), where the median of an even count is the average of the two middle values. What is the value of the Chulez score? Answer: -1.84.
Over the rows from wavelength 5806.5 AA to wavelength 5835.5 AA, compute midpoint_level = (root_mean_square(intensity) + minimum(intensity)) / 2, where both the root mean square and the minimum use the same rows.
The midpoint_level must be 5.41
